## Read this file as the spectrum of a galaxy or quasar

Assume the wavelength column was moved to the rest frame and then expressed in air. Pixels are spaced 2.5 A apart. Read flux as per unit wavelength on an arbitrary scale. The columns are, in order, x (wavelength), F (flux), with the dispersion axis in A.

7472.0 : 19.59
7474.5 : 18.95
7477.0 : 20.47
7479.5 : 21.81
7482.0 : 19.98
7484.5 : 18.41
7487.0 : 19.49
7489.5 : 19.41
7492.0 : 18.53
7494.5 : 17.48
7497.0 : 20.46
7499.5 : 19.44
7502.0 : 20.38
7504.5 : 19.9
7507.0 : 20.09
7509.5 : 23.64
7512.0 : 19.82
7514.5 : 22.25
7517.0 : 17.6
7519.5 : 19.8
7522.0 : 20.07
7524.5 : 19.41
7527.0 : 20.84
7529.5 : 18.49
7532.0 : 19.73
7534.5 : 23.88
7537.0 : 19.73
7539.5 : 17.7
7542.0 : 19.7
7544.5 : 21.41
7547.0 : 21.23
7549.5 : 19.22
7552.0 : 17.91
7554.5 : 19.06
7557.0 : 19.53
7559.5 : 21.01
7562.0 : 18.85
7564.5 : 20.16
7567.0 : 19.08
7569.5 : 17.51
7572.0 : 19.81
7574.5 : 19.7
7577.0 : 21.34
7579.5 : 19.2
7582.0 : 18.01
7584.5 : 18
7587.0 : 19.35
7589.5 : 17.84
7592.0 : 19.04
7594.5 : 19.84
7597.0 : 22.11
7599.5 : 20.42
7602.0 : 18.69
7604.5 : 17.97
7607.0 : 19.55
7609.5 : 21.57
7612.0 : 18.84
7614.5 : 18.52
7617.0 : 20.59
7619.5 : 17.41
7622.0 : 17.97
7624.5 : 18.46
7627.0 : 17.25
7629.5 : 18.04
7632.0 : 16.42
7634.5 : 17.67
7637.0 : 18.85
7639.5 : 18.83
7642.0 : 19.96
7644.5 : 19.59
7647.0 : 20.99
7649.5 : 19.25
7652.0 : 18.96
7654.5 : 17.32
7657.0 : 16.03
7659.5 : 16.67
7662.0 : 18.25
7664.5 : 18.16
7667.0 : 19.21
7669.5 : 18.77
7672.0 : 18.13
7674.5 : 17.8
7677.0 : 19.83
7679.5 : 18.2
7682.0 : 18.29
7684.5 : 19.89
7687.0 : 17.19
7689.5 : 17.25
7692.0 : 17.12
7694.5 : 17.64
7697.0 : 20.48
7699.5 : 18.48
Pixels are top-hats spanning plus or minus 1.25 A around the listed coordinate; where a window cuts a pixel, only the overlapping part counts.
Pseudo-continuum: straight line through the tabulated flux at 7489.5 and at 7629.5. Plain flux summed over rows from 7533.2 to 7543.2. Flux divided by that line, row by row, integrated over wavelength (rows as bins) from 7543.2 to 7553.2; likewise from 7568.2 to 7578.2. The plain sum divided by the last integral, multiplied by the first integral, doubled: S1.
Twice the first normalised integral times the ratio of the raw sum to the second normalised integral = 163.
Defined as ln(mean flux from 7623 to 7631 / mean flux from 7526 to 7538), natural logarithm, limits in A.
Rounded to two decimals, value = -0.14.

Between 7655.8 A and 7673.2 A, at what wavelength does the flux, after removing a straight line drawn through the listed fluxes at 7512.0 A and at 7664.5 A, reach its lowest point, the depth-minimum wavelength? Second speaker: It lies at 7657.0 A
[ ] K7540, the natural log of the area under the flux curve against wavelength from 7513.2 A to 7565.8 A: 6.95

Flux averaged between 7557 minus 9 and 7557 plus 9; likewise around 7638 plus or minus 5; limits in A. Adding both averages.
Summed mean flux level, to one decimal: 38.2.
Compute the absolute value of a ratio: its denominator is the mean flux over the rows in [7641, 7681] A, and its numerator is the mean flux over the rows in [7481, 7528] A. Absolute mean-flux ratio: 1.07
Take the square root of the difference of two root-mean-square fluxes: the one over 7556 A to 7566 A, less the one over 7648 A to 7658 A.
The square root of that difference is 1.40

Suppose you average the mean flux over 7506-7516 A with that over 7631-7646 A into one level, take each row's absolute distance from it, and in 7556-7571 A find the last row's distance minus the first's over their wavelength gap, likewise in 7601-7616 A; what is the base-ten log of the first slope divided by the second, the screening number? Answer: 1.07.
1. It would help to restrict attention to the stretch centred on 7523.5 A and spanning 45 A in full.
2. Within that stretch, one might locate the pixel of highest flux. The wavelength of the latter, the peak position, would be 7534.5 A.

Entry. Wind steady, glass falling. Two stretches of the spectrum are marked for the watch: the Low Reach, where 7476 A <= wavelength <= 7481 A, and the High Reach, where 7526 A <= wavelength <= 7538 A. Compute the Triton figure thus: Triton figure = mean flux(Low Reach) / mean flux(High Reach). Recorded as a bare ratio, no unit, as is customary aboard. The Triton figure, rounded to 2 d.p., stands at 1.03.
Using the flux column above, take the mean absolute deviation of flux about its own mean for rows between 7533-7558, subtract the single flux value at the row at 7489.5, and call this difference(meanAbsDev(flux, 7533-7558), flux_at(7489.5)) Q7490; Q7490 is -18.1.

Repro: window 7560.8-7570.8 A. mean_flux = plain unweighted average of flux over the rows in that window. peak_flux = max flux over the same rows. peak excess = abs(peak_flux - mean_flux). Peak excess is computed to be 1.3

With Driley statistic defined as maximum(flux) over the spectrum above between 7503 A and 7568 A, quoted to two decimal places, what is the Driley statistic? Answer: 23.88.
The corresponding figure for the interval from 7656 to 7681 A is 19.83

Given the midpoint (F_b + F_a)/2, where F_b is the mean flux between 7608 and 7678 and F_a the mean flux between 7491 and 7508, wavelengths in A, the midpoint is 19.0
